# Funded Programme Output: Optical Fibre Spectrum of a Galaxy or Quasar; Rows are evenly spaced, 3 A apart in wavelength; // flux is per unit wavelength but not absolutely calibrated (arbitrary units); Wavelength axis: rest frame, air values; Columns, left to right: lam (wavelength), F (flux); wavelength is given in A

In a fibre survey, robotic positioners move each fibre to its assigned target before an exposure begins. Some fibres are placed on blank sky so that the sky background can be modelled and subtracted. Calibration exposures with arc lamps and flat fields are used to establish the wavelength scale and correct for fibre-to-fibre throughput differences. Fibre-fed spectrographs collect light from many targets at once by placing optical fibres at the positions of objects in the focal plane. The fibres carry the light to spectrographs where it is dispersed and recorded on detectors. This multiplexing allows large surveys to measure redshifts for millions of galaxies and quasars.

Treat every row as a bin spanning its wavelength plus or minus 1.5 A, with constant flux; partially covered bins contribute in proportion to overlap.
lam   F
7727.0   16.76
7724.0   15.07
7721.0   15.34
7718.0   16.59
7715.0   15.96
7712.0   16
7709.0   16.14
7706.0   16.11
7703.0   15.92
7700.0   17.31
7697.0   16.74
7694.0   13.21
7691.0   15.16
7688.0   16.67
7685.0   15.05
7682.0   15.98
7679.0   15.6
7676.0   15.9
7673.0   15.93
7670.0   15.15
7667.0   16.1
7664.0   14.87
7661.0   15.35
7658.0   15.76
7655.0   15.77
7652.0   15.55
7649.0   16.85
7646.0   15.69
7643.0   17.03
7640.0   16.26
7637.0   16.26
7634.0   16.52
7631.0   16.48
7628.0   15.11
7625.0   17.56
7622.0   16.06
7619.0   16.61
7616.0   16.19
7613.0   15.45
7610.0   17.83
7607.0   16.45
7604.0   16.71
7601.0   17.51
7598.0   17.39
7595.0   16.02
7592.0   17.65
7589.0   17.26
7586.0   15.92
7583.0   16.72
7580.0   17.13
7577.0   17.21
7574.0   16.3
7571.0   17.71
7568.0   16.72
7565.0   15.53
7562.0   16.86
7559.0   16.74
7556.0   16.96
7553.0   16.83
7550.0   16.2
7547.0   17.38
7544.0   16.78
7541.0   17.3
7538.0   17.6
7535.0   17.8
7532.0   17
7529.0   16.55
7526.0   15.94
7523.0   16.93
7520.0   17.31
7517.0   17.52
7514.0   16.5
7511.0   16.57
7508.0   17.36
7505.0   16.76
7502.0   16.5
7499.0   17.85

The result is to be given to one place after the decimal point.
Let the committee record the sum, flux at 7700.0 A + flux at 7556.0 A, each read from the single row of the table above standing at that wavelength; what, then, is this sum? 34.3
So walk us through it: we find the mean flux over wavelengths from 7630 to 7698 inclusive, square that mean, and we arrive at 250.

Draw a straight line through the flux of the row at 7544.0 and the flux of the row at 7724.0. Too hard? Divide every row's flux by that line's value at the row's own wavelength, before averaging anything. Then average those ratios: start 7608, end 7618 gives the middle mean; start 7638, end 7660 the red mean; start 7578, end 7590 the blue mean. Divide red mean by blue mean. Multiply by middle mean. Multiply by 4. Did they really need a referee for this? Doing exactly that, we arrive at 4.09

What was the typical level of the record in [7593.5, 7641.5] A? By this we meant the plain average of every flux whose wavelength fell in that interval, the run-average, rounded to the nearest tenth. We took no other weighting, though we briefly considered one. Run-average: 16.5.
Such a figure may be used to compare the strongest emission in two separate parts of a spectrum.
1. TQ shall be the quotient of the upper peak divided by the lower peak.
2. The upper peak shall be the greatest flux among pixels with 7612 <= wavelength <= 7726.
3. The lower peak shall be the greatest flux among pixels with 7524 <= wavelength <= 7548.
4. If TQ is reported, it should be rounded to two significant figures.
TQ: 0.99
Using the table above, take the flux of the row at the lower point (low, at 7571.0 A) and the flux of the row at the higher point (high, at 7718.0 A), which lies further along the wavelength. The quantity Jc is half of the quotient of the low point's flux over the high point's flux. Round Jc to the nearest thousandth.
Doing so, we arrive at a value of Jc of 0.534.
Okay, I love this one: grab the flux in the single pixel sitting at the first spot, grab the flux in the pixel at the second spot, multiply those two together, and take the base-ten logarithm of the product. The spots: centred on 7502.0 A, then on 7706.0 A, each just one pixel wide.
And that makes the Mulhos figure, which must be 2.42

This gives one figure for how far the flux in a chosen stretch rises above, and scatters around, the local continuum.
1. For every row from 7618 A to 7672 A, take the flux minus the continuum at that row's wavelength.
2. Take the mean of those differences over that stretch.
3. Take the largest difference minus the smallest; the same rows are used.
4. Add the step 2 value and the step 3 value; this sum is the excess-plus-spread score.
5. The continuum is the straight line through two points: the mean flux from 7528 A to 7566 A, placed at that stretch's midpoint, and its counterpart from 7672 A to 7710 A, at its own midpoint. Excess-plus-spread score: 2.31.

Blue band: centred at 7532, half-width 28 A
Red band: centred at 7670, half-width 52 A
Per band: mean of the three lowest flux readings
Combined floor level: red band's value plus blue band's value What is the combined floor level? 30.59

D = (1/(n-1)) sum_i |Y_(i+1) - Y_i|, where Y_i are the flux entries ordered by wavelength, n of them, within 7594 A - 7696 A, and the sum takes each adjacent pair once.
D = 0.88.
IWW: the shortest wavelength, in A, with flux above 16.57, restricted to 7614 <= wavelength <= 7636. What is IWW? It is 7619.0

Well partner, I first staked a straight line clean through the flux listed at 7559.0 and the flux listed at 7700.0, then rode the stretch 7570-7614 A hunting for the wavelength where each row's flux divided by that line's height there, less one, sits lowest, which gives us 7613.0 A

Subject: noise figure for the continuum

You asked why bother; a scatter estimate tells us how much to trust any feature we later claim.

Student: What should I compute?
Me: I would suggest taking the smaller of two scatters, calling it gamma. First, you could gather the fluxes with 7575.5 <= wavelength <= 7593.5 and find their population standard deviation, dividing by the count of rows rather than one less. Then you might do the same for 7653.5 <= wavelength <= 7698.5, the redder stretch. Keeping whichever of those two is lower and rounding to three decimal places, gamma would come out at 0.547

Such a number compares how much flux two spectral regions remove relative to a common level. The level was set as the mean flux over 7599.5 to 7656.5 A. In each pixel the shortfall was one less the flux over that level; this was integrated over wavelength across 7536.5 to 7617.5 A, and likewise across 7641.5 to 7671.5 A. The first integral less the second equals -3.1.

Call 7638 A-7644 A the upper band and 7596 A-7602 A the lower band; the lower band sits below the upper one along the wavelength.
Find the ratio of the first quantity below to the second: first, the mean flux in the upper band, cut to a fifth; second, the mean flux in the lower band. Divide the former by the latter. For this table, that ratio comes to 0.191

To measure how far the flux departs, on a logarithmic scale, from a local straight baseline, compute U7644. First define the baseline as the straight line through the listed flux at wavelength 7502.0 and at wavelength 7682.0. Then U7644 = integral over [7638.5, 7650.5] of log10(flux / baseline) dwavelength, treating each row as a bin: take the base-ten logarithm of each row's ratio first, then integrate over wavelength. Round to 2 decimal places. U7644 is 0.12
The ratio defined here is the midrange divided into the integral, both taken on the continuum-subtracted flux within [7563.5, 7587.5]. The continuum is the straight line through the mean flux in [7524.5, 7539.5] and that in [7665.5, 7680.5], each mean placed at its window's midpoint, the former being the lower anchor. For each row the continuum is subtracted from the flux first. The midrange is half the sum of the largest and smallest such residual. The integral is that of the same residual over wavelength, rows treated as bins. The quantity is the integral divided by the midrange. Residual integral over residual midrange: -35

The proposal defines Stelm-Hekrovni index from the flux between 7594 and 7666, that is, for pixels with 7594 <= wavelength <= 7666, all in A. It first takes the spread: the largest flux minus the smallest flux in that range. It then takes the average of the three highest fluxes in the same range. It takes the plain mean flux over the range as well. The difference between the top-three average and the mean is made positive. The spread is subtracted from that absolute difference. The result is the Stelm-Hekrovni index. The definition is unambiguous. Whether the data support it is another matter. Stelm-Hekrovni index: -1.63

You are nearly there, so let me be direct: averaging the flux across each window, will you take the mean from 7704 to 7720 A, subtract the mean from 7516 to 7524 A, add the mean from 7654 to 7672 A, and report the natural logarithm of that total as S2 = 2.67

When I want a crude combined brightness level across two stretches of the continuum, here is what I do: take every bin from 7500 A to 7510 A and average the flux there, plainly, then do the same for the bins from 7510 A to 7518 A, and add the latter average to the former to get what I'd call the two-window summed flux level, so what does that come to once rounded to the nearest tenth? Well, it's 33.7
